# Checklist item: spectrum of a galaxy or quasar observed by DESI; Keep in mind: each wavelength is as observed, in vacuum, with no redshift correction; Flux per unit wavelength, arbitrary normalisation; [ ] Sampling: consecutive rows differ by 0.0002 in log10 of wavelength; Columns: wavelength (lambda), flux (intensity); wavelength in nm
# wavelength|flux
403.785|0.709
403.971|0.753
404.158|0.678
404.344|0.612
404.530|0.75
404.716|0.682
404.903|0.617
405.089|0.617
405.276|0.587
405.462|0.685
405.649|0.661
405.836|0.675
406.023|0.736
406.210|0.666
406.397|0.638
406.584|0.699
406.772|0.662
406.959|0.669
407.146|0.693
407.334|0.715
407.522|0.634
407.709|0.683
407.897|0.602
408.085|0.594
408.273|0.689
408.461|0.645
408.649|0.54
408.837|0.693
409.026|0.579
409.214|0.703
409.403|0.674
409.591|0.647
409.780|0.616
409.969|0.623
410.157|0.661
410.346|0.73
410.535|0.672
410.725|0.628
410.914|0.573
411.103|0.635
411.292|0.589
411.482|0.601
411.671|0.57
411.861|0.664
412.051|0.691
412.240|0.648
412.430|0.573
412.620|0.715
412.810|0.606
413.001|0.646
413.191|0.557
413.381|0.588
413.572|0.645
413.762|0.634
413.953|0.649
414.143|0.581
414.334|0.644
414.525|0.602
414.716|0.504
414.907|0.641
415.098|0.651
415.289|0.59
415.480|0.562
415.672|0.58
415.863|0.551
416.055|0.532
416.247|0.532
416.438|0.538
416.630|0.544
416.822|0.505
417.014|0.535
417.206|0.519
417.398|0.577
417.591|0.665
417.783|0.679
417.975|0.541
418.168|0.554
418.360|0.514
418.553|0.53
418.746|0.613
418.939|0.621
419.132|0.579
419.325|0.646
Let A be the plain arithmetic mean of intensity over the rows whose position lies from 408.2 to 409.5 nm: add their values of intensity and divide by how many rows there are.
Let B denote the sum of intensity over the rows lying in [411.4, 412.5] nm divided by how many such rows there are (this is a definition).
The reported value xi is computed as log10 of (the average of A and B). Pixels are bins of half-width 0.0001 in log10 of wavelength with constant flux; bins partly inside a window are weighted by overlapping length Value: -0.197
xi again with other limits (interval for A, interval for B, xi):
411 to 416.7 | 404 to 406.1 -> -0.199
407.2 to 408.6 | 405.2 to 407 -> -0.181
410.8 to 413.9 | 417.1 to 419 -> -0.221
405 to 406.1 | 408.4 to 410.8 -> -0.185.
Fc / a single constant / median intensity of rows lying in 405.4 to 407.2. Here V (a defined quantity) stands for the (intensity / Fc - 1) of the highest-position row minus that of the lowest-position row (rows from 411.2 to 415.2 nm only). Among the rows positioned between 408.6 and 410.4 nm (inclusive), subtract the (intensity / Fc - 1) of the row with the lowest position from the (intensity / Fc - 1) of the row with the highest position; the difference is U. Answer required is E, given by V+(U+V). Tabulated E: 0.5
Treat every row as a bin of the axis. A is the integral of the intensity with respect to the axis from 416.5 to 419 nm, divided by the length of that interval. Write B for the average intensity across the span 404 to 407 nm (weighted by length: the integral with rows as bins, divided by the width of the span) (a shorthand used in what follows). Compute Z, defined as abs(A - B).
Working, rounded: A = 0.57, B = 0.67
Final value 0.10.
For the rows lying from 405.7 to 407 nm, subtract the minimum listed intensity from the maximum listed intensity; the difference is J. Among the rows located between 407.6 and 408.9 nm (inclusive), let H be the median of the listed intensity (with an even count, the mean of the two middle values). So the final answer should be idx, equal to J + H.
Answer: 0.74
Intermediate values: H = 0.645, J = 0.098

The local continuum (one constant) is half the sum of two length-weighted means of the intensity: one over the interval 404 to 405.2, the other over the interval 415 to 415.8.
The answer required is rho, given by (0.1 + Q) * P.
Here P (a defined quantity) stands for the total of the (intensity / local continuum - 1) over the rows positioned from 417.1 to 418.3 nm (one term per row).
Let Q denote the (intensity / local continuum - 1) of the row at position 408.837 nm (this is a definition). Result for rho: -0.076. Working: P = -0.4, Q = 0.10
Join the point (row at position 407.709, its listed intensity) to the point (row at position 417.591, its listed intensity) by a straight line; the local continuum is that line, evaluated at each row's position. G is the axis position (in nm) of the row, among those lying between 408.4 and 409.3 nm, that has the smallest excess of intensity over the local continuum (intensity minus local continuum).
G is 408.649 nm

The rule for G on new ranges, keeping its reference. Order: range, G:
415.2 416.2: 416.055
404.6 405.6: 405.276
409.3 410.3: 409.780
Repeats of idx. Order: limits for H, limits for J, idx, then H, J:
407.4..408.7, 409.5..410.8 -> 0.75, 0.634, 0.114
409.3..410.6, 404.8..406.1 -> 0.81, 0.661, 0.149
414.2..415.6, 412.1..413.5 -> 0.76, 0.602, 0.158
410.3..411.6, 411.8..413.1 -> 0.77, 0.628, 0.142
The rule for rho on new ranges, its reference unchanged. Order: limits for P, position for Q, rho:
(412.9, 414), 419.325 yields -0.011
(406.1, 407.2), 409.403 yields 0.070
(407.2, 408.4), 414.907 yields 0.028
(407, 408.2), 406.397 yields 0.027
